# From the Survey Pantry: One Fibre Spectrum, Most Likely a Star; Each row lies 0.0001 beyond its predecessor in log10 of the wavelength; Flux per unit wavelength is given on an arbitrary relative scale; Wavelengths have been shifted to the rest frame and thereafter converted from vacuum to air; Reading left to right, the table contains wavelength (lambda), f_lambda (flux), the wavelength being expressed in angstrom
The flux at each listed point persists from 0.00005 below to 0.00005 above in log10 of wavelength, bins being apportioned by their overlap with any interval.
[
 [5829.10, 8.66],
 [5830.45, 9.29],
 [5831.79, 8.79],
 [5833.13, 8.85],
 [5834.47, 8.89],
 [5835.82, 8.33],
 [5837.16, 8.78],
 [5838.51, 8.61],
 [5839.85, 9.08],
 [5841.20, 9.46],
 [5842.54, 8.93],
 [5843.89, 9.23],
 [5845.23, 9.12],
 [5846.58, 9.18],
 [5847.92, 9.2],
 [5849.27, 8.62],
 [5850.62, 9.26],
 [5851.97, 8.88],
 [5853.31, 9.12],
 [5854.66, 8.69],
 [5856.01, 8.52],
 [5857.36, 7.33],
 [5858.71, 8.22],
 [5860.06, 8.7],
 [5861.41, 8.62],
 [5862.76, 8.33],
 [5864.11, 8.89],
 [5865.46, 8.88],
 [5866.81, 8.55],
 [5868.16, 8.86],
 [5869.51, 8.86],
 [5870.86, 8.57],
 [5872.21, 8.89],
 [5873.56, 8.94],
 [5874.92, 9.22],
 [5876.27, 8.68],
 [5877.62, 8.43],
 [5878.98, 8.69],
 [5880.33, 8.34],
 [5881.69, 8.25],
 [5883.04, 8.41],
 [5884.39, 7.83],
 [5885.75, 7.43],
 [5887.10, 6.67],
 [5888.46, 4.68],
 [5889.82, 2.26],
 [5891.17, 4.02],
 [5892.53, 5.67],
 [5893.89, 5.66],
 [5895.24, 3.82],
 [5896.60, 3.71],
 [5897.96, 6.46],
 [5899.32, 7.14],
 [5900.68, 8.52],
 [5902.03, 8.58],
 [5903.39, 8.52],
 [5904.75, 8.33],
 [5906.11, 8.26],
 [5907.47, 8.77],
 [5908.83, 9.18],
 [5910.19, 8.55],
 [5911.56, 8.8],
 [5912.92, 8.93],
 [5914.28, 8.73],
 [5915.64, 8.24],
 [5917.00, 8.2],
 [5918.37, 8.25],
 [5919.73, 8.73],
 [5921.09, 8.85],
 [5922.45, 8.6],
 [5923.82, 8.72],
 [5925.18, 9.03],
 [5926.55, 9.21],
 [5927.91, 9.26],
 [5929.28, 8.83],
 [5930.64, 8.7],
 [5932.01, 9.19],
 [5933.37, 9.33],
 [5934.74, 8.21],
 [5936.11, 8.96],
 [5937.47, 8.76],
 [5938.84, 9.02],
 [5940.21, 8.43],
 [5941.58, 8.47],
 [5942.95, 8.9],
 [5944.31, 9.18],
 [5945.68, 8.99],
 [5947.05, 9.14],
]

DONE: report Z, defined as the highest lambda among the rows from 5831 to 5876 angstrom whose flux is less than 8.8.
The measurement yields 5870.86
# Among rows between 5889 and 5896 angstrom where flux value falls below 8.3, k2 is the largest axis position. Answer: 5895.24 angstrom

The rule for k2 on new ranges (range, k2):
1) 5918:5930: 5918.37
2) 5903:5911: 5906.11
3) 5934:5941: 5934.74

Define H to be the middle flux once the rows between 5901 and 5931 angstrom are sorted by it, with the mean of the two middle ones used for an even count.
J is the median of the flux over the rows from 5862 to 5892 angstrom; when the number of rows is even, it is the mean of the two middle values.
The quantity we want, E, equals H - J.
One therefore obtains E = 0.2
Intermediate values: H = 8.7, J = 8.49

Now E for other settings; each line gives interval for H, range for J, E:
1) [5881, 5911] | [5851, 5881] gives -1.1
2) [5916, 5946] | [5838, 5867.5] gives 0.0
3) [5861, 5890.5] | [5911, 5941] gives -0.2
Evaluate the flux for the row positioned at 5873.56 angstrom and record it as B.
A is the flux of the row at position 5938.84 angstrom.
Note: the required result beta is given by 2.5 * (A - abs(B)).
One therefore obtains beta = 0.2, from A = 9.02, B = 8.94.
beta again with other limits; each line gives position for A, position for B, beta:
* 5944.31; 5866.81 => 1.6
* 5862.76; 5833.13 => -1.3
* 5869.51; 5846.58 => -0.8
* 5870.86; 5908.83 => -1.5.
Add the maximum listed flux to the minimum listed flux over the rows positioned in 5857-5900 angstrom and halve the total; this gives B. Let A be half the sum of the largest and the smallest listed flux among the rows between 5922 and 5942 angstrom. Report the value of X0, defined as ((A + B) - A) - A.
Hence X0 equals -3.0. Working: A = 8.8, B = 5.74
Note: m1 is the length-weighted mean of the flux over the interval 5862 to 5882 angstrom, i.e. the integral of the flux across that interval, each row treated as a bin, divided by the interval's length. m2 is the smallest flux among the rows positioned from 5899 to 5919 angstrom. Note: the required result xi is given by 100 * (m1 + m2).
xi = 1584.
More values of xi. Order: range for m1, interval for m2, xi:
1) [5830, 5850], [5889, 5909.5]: 1122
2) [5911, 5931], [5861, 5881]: 1707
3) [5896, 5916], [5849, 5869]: 1539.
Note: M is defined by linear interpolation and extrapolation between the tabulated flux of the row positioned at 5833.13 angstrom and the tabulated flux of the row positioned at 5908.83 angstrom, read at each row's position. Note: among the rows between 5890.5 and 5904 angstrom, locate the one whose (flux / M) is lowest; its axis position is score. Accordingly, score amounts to 5896.60 angstrom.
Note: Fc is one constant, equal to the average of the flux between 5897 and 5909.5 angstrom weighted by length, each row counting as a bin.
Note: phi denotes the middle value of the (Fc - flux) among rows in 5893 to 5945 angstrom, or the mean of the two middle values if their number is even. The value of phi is -0.61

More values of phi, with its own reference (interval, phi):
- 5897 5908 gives -0.33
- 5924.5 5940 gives -0.92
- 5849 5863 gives -0.52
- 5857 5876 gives -0.68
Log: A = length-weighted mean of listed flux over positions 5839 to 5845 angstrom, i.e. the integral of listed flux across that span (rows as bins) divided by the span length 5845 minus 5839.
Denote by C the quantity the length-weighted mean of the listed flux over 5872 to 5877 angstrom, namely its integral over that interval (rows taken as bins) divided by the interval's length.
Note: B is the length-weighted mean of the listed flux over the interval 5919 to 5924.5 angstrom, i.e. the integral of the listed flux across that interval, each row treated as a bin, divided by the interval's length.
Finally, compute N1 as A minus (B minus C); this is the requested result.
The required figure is 9.4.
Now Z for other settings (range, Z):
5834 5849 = 5838.51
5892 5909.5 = 5907.47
